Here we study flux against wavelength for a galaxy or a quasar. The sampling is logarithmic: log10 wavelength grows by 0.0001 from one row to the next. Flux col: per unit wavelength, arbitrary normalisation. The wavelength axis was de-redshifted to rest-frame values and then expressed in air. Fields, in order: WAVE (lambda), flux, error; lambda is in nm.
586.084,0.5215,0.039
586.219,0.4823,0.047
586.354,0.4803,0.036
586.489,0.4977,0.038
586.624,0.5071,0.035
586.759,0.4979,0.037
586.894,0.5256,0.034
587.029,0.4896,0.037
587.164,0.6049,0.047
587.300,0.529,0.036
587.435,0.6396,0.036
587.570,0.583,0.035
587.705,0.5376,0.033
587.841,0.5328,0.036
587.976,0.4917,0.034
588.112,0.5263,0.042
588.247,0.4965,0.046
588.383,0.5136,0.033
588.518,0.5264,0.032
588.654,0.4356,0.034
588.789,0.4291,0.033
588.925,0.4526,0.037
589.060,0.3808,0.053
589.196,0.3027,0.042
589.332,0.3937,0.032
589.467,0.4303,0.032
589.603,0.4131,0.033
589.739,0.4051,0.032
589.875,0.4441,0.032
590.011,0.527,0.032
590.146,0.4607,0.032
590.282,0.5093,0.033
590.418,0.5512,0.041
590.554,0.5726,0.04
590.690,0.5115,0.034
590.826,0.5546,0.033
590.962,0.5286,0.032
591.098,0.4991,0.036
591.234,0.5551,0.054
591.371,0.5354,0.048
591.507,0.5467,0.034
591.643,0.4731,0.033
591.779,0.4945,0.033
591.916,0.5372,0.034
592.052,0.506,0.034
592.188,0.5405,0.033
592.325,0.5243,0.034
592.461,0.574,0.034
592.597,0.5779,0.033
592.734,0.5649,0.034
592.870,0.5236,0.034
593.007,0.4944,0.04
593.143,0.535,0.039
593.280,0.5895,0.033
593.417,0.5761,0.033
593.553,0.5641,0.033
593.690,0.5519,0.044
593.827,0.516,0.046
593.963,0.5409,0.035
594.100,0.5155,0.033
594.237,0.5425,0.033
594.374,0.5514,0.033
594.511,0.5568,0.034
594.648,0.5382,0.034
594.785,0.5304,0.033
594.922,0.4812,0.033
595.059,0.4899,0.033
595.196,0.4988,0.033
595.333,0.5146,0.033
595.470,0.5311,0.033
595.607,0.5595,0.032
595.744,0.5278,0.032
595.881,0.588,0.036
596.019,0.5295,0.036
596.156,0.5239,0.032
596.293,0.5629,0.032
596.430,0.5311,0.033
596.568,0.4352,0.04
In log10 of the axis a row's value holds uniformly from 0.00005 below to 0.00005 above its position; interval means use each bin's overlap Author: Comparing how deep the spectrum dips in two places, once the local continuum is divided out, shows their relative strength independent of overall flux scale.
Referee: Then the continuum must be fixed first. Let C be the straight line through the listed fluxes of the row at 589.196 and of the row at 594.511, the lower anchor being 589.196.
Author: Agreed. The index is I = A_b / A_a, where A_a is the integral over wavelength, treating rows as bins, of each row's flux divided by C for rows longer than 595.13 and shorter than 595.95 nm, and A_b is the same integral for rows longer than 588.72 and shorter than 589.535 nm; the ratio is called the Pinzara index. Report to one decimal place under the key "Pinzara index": 1.5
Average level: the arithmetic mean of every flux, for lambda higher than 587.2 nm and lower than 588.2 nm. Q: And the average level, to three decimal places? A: 0.549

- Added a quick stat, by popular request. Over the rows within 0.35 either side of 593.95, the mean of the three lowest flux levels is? 0.524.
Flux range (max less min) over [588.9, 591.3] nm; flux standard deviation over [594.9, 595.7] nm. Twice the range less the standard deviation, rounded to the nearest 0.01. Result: 0.51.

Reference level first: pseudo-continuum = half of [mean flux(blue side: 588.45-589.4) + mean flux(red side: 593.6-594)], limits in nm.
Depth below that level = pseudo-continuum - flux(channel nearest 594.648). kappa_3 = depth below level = -0.061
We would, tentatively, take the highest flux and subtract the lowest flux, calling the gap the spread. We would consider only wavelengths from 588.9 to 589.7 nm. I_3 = 0.15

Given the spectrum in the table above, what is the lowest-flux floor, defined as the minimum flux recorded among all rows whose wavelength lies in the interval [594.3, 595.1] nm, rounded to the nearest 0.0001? 0.4812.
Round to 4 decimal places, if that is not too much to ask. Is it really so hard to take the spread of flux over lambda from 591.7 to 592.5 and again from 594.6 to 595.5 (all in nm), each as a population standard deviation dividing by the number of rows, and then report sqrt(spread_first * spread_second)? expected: 0.0231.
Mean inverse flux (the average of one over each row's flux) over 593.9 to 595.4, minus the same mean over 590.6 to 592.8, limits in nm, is 0.03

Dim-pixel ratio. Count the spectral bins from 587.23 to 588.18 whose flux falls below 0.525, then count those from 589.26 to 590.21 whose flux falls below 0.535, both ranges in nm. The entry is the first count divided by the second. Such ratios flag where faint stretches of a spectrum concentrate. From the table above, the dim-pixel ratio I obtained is 0.1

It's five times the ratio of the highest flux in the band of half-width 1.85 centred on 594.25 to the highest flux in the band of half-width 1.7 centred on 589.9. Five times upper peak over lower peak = 5.1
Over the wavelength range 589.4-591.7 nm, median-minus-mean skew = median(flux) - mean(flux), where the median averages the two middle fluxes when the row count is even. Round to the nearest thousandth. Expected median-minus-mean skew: 0.010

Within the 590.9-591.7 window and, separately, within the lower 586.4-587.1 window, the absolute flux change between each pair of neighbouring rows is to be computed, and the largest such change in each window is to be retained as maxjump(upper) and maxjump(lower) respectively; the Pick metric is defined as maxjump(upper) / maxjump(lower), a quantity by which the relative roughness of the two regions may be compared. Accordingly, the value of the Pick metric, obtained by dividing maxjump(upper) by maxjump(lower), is 2.0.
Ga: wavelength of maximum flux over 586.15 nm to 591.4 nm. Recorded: 587.435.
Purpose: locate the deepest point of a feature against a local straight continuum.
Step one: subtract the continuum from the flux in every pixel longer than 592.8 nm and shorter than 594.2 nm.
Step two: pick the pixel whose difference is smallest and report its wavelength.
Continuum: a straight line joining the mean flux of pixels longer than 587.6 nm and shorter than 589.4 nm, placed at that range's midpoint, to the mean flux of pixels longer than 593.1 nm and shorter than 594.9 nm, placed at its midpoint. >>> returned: 593.007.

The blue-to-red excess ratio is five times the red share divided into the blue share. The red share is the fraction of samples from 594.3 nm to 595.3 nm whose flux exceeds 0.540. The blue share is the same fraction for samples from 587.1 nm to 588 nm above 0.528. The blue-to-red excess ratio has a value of 15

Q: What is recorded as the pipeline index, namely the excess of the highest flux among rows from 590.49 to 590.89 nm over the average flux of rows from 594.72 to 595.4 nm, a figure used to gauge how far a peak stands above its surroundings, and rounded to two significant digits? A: 0.070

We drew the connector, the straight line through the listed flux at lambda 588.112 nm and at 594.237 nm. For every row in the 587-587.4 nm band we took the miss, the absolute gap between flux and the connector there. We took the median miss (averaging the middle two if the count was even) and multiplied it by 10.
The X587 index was 0.34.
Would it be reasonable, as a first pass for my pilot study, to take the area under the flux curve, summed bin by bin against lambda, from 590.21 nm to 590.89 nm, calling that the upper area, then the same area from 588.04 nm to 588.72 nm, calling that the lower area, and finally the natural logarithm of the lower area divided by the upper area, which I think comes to -0.08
